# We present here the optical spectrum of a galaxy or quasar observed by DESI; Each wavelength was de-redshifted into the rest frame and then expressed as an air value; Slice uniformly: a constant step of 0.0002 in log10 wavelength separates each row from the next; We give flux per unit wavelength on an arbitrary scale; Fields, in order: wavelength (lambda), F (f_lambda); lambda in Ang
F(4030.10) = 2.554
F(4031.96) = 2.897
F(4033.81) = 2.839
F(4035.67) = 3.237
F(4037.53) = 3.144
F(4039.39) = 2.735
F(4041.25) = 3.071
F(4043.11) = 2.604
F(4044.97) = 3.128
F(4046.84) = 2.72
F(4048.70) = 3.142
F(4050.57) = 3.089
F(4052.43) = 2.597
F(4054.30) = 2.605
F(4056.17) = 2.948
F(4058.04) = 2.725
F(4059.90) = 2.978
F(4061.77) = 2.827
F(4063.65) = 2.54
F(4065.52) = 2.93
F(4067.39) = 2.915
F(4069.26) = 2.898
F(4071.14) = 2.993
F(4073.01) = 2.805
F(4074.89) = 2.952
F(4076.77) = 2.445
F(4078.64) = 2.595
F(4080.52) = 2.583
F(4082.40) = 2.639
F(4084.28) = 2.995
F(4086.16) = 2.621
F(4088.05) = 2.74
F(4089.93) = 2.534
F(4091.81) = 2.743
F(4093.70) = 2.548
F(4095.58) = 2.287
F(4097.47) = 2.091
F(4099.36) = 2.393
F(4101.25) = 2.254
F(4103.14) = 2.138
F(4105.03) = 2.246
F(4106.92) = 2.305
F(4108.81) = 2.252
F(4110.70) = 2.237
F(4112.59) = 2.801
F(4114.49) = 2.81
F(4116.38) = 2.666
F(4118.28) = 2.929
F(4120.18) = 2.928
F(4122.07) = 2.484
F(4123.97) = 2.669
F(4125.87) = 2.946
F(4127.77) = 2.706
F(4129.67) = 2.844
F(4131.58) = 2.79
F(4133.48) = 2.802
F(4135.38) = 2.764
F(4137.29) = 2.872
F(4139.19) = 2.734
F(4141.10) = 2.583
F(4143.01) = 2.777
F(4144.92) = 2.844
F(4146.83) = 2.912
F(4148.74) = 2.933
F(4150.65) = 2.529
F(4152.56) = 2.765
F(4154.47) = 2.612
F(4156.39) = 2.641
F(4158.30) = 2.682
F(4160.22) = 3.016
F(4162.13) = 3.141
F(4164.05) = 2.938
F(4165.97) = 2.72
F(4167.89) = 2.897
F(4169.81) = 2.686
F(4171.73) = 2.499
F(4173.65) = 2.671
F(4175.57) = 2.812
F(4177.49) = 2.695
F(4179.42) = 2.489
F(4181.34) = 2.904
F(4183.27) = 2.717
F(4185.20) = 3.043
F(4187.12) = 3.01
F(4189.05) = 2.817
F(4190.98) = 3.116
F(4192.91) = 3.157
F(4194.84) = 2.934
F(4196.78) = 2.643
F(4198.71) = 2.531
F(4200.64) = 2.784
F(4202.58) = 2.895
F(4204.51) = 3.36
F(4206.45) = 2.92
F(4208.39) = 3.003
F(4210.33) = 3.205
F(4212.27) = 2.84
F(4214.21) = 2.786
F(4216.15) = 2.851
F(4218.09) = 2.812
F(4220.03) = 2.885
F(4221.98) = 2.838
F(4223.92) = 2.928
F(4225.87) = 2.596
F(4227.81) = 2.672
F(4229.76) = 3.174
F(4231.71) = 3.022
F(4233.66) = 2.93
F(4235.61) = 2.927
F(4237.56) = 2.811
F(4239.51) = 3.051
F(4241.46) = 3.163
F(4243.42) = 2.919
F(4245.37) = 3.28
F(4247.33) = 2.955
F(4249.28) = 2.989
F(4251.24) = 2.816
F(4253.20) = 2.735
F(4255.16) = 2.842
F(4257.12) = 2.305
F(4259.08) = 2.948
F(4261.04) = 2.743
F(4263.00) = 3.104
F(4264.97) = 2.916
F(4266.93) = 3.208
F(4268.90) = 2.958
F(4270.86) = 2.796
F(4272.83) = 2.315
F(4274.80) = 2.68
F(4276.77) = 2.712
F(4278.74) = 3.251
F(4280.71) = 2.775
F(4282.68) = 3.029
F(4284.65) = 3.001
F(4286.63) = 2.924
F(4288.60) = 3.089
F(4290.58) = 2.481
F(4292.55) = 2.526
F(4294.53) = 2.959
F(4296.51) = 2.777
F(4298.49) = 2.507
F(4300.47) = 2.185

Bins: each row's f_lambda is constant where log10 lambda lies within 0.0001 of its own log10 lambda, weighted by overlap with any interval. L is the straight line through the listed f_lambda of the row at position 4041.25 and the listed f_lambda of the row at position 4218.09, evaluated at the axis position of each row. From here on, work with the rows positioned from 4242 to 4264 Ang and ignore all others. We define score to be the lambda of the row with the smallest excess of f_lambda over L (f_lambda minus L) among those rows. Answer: 4257.12 Ang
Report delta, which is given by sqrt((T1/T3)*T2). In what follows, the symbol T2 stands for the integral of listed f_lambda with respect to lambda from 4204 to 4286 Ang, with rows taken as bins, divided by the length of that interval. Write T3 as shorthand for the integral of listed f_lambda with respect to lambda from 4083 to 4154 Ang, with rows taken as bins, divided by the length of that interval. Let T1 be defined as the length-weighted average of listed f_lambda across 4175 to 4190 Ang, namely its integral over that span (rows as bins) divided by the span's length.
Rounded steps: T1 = 2.811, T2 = 2.90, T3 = 2.63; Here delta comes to 1.76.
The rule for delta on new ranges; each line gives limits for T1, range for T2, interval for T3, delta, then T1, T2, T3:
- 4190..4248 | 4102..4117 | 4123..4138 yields 1.59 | 2.933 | 2.43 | 2.80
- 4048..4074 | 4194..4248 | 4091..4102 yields 1.87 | 2.854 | 2.92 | 2.38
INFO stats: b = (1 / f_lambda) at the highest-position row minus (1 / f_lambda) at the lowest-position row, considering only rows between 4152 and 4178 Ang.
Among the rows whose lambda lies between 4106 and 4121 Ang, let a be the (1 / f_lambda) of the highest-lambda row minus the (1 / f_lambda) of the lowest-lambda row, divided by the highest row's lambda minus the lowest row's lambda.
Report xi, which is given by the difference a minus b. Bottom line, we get -0.016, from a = -0.0070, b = 0.009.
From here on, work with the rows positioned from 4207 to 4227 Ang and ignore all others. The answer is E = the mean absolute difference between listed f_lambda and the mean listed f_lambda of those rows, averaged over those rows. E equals 0.10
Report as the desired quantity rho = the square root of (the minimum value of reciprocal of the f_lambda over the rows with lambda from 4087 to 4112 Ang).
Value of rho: 0.60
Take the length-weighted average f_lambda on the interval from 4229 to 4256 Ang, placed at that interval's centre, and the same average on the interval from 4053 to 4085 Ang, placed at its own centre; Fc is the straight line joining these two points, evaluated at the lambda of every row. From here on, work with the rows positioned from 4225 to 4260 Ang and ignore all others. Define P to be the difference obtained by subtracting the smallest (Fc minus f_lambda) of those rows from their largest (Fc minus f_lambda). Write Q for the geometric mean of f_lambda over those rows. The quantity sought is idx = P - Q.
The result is -1.90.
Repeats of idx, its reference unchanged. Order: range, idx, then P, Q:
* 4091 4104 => -1.68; 0.66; 2.34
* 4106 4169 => -1.89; 0.85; 2.74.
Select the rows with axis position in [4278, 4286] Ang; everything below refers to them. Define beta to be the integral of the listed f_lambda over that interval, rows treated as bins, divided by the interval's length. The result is 3.00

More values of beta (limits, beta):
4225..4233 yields 2.87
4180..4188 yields 2.90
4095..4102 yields 2.25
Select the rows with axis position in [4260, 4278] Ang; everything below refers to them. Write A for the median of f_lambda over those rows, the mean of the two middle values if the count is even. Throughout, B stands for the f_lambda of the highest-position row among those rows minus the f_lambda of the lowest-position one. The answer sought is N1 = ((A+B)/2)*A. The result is 3.9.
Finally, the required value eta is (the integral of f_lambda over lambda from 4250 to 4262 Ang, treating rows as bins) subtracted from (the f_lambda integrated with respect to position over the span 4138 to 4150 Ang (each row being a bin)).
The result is 1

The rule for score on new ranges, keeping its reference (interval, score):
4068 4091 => 4076.77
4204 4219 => 4214.21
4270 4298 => 4272.83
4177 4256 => 4179.42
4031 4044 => 4043.11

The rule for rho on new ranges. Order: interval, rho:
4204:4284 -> 0.55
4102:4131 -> 0.58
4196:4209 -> 0.55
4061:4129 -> 0.58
